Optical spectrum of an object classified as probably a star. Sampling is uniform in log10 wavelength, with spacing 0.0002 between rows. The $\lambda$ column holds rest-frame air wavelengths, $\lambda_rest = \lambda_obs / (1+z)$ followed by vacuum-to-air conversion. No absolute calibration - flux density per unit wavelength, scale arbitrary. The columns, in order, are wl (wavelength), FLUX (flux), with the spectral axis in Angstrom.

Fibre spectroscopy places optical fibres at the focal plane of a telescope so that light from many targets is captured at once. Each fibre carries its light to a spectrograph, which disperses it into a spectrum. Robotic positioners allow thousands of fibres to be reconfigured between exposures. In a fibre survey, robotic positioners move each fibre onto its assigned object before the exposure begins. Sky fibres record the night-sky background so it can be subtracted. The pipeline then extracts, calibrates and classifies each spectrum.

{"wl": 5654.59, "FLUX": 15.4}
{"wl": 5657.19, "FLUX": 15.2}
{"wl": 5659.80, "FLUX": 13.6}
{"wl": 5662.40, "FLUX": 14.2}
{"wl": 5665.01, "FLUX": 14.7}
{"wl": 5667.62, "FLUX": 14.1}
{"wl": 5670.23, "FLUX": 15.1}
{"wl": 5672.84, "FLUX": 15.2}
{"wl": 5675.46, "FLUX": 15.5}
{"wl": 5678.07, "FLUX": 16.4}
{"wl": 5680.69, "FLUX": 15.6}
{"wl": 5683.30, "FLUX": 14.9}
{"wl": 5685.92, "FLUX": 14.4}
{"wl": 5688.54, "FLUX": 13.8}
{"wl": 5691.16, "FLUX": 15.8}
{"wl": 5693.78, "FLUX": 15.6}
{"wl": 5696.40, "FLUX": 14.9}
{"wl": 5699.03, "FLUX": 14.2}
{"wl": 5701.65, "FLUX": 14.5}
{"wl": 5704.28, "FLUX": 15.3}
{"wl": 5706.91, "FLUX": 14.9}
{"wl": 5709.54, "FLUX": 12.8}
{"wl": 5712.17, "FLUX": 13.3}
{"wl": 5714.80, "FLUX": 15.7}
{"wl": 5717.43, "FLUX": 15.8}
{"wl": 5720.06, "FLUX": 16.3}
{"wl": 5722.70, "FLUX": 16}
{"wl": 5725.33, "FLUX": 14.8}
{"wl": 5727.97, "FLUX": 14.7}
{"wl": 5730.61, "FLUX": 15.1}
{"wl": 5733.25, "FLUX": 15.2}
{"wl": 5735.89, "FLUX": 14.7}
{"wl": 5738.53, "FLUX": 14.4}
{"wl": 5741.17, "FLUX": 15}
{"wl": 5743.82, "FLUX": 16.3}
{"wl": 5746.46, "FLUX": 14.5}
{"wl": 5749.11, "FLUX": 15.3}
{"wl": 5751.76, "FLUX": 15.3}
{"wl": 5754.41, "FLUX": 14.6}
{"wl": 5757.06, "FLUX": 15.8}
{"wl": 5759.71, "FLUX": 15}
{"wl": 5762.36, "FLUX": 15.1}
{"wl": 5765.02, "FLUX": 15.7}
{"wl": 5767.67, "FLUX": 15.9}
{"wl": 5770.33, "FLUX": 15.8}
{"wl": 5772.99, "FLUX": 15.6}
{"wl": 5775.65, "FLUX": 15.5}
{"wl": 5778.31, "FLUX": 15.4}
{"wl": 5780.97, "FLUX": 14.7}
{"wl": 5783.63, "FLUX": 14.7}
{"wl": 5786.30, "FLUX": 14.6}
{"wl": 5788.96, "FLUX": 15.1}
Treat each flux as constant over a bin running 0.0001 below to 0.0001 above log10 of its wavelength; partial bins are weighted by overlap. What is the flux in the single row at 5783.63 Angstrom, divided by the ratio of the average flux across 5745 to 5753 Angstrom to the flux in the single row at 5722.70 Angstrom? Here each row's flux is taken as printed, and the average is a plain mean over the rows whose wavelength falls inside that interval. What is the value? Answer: 15.6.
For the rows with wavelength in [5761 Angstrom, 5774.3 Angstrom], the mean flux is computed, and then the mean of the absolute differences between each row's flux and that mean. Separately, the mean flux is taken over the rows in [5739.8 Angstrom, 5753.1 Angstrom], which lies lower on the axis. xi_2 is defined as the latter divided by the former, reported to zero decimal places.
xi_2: 71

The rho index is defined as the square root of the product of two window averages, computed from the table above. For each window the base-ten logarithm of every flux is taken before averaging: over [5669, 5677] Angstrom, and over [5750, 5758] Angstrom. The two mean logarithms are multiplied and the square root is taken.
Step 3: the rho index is 1.183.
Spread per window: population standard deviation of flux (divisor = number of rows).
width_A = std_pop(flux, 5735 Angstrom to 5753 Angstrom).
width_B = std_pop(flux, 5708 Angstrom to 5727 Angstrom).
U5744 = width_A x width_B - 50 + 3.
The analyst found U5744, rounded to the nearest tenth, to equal -46.2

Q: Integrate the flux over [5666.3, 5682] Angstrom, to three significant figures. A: 240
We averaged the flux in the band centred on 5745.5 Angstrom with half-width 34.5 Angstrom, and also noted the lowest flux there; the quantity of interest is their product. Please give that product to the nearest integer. 203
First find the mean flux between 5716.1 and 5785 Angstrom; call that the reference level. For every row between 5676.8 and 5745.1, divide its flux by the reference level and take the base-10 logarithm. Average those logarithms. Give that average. -0.008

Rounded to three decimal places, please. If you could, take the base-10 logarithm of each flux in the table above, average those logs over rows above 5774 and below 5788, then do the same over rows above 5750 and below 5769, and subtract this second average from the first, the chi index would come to -0.010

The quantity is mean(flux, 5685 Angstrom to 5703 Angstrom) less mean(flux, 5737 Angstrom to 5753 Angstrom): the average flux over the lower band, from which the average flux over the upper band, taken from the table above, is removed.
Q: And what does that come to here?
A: -0.4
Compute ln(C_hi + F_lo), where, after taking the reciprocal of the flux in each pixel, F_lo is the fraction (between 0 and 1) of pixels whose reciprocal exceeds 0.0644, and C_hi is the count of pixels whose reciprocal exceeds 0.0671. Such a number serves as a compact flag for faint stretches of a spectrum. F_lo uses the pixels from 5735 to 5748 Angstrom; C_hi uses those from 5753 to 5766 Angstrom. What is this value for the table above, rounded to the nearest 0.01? 0.59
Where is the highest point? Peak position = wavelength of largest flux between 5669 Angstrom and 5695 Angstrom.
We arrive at 5678.07 Angstrom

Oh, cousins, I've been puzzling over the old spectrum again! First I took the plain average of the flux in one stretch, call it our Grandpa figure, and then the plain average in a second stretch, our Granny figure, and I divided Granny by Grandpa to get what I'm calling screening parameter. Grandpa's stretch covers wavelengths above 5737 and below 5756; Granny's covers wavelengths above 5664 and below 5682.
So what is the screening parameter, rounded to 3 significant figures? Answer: 1.01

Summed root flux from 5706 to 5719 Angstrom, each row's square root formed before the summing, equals 19.02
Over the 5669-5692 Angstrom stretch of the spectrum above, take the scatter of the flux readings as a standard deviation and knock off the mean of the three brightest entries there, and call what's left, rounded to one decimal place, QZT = -15.2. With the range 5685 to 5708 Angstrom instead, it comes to -14.9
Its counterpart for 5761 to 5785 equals -15.4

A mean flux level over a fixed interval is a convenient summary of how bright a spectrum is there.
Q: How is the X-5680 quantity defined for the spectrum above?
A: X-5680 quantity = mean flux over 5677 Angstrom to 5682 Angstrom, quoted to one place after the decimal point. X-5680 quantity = 16.0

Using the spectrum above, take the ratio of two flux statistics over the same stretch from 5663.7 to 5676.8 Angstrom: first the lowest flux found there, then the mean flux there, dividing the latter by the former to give 1.06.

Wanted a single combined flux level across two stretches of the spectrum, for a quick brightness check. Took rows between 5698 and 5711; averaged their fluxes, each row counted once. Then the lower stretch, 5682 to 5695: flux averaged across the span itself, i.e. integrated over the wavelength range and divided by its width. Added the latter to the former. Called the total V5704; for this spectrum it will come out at 29.2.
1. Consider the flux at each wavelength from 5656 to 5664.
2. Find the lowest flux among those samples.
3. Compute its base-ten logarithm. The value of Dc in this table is 1.134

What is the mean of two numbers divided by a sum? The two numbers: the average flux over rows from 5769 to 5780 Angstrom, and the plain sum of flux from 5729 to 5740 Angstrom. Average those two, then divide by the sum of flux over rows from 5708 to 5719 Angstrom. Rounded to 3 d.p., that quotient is 0.651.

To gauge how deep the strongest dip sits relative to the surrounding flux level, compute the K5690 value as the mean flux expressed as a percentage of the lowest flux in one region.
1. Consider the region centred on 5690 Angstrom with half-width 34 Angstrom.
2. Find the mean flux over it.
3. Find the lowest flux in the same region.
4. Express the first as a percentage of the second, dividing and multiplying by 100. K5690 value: 117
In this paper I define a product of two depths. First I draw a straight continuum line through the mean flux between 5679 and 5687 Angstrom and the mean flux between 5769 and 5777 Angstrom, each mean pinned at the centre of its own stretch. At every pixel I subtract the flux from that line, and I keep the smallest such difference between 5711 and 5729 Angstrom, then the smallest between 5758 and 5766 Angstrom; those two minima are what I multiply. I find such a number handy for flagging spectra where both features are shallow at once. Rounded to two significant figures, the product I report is 0.13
